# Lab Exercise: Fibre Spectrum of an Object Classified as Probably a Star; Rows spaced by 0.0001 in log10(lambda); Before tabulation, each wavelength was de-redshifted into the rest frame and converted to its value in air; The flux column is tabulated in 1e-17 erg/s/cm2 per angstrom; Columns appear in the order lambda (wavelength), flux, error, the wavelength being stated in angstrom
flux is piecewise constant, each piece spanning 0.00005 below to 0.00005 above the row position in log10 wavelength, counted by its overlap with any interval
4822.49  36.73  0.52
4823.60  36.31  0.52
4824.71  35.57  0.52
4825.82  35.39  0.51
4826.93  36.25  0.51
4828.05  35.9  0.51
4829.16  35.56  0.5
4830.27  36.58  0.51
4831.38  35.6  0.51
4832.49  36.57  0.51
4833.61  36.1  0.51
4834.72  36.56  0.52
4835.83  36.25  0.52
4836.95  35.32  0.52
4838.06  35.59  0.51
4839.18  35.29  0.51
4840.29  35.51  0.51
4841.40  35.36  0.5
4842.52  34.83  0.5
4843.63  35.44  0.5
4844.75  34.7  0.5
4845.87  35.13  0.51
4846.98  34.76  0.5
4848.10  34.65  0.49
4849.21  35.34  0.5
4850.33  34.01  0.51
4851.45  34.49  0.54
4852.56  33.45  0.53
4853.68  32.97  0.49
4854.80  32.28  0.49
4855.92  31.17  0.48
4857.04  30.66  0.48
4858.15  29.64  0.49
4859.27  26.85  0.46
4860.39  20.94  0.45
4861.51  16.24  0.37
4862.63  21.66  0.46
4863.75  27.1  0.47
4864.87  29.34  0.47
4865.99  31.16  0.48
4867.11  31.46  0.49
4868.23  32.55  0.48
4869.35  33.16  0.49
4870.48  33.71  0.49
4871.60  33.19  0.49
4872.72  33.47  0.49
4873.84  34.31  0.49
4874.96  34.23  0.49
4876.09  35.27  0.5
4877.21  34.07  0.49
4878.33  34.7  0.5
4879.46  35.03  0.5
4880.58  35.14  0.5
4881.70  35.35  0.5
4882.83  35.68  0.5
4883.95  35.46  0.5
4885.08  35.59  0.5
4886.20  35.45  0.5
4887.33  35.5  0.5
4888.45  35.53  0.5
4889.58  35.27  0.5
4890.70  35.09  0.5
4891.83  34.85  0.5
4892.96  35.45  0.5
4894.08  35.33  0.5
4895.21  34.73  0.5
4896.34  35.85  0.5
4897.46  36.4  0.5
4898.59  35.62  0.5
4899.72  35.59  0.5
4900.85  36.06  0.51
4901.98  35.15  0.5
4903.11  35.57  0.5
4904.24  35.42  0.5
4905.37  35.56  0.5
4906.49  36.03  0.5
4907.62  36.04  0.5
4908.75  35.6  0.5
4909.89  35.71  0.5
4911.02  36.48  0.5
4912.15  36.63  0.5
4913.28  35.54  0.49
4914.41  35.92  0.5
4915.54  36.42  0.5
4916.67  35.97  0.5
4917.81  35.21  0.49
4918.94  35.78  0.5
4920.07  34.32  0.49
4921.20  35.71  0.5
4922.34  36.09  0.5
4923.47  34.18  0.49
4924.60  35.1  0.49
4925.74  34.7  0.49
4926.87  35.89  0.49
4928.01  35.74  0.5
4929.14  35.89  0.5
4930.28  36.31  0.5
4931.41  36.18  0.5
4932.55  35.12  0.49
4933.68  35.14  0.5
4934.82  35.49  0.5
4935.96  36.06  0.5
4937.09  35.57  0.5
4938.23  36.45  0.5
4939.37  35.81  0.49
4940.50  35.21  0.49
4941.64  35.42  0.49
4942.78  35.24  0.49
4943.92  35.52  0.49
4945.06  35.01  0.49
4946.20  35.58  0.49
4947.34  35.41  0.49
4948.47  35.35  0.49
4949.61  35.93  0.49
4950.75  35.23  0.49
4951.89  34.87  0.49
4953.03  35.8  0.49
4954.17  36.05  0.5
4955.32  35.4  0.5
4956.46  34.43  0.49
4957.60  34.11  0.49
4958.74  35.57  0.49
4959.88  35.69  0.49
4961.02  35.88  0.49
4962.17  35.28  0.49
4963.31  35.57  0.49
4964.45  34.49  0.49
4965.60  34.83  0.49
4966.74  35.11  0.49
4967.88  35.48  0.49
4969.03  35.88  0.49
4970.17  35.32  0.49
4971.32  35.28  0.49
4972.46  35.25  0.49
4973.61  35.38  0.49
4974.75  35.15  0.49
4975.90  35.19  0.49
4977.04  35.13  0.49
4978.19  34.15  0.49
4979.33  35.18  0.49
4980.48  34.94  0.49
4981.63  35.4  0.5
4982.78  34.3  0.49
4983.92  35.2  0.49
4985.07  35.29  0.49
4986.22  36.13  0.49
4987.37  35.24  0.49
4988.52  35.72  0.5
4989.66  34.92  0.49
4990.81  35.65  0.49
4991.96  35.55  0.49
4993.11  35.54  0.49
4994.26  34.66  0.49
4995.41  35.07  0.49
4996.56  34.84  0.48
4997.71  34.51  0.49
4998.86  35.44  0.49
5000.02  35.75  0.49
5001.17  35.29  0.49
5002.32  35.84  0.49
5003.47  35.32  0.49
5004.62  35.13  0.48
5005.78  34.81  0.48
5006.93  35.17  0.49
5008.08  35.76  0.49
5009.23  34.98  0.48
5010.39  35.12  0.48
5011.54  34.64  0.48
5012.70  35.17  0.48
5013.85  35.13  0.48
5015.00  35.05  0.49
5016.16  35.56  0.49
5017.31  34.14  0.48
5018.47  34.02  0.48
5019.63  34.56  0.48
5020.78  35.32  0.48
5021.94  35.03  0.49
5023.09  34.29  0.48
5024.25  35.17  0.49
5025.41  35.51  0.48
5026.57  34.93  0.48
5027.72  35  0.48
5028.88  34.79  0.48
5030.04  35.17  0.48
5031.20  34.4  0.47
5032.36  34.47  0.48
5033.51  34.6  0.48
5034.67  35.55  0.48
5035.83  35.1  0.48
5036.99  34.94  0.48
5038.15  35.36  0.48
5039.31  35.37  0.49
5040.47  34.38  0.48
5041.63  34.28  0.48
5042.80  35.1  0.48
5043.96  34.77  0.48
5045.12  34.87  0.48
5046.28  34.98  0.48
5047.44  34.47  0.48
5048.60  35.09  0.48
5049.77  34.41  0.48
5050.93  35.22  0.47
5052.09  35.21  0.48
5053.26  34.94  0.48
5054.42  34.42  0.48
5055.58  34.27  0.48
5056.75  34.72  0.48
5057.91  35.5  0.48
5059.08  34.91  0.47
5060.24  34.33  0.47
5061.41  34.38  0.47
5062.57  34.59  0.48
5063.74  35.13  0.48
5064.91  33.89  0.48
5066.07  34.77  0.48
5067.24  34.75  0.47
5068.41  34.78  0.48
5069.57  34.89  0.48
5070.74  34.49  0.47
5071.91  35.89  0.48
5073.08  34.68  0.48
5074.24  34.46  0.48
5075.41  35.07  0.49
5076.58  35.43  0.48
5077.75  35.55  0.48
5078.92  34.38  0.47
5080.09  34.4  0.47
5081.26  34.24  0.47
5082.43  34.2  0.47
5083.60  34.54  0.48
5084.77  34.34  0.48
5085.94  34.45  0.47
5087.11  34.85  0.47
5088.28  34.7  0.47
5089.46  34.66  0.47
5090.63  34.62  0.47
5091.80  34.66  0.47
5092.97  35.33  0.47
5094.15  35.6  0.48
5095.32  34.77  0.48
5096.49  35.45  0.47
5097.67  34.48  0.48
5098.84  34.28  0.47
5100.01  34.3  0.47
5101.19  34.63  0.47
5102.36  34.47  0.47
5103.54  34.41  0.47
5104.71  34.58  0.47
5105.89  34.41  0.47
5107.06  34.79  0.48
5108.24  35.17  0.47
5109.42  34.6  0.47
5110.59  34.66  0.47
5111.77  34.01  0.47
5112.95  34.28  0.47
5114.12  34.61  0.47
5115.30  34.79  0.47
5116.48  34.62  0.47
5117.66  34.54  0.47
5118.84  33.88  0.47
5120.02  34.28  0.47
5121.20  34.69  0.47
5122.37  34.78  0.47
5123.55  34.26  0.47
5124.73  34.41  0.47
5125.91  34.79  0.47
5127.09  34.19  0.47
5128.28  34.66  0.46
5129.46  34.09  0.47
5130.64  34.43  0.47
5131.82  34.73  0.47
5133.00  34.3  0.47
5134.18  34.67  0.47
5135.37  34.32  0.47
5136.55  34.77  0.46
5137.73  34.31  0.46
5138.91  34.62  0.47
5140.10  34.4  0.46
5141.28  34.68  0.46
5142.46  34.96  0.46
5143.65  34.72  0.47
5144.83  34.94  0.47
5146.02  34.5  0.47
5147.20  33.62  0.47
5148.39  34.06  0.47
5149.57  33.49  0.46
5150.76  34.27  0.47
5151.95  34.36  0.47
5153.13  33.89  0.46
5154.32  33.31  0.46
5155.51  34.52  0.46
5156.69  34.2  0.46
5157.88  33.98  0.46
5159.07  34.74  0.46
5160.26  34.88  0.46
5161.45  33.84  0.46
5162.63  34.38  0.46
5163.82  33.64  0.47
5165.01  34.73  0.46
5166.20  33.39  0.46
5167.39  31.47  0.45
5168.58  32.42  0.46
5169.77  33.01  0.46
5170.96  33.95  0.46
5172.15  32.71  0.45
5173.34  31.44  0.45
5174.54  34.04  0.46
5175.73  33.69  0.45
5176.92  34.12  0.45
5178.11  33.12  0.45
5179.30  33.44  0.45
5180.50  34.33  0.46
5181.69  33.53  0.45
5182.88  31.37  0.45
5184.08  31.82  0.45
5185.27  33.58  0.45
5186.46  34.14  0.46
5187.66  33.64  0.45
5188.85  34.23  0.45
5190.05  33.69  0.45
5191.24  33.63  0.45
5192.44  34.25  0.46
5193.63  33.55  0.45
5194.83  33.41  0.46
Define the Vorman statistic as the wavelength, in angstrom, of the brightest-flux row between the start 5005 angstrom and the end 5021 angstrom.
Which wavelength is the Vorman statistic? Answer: 5008.08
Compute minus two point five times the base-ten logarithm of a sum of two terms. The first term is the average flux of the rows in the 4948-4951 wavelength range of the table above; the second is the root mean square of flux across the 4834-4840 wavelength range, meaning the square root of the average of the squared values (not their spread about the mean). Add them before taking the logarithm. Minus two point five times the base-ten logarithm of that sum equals -4.633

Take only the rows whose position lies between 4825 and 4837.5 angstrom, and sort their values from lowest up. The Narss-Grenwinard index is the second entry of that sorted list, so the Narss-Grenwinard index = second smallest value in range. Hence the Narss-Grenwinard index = 35.39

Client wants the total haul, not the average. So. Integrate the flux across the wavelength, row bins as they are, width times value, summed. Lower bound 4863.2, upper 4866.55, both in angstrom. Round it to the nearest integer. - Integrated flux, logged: 98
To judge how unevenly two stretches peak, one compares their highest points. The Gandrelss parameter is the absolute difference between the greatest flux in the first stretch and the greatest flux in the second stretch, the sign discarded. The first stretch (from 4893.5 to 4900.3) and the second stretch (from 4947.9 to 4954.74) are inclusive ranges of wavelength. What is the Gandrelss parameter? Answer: 0.35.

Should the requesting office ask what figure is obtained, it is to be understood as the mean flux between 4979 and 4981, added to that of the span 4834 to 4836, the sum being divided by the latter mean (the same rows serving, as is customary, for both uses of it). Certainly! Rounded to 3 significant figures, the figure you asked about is 1.96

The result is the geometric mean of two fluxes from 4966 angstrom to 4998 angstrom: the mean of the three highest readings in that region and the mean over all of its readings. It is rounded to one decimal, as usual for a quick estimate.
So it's 35.6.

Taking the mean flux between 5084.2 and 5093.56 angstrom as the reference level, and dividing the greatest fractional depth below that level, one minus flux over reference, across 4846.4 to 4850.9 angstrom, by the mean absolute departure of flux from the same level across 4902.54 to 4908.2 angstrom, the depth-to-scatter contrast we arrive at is 0.019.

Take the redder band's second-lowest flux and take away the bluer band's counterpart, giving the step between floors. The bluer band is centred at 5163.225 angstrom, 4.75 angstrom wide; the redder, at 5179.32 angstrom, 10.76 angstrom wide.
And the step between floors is -2.02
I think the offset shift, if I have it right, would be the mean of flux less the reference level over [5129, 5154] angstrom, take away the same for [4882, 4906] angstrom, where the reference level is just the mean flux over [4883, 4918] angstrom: -1.1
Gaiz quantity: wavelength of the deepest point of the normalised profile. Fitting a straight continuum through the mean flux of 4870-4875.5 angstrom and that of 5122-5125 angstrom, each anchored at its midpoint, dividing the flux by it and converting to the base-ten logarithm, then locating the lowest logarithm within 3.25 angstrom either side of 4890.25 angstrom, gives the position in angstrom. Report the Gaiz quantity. 4891.83 angstrom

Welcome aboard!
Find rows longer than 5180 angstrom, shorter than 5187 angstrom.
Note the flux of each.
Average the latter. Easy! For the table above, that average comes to 33.1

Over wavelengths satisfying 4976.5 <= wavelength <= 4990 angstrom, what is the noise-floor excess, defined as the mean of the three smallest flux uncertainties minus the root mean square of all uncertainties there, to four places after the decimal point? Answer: -0.0017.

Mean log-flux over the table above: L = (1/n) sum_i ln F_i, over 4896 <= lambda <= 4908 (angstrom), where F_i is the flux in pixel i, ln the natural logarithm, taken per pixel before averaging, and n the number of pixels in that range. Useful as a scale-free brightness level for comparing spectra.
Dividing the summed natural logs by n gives 3.58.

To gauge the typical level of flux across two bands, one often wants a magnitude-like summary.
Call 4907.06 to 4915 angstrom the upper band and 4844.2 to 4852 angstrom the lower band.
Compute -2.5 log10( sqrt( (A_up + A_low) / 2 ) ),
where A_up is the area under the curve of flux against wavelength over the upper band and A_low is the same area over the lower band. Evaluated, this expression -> -3.06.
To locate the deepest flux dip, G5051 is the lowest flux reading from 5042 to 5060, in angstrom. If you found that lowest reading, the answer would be 34.27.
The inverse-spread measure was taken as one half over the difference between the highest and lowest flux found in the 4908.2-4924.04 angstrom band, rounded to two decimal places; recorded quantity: 0.20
